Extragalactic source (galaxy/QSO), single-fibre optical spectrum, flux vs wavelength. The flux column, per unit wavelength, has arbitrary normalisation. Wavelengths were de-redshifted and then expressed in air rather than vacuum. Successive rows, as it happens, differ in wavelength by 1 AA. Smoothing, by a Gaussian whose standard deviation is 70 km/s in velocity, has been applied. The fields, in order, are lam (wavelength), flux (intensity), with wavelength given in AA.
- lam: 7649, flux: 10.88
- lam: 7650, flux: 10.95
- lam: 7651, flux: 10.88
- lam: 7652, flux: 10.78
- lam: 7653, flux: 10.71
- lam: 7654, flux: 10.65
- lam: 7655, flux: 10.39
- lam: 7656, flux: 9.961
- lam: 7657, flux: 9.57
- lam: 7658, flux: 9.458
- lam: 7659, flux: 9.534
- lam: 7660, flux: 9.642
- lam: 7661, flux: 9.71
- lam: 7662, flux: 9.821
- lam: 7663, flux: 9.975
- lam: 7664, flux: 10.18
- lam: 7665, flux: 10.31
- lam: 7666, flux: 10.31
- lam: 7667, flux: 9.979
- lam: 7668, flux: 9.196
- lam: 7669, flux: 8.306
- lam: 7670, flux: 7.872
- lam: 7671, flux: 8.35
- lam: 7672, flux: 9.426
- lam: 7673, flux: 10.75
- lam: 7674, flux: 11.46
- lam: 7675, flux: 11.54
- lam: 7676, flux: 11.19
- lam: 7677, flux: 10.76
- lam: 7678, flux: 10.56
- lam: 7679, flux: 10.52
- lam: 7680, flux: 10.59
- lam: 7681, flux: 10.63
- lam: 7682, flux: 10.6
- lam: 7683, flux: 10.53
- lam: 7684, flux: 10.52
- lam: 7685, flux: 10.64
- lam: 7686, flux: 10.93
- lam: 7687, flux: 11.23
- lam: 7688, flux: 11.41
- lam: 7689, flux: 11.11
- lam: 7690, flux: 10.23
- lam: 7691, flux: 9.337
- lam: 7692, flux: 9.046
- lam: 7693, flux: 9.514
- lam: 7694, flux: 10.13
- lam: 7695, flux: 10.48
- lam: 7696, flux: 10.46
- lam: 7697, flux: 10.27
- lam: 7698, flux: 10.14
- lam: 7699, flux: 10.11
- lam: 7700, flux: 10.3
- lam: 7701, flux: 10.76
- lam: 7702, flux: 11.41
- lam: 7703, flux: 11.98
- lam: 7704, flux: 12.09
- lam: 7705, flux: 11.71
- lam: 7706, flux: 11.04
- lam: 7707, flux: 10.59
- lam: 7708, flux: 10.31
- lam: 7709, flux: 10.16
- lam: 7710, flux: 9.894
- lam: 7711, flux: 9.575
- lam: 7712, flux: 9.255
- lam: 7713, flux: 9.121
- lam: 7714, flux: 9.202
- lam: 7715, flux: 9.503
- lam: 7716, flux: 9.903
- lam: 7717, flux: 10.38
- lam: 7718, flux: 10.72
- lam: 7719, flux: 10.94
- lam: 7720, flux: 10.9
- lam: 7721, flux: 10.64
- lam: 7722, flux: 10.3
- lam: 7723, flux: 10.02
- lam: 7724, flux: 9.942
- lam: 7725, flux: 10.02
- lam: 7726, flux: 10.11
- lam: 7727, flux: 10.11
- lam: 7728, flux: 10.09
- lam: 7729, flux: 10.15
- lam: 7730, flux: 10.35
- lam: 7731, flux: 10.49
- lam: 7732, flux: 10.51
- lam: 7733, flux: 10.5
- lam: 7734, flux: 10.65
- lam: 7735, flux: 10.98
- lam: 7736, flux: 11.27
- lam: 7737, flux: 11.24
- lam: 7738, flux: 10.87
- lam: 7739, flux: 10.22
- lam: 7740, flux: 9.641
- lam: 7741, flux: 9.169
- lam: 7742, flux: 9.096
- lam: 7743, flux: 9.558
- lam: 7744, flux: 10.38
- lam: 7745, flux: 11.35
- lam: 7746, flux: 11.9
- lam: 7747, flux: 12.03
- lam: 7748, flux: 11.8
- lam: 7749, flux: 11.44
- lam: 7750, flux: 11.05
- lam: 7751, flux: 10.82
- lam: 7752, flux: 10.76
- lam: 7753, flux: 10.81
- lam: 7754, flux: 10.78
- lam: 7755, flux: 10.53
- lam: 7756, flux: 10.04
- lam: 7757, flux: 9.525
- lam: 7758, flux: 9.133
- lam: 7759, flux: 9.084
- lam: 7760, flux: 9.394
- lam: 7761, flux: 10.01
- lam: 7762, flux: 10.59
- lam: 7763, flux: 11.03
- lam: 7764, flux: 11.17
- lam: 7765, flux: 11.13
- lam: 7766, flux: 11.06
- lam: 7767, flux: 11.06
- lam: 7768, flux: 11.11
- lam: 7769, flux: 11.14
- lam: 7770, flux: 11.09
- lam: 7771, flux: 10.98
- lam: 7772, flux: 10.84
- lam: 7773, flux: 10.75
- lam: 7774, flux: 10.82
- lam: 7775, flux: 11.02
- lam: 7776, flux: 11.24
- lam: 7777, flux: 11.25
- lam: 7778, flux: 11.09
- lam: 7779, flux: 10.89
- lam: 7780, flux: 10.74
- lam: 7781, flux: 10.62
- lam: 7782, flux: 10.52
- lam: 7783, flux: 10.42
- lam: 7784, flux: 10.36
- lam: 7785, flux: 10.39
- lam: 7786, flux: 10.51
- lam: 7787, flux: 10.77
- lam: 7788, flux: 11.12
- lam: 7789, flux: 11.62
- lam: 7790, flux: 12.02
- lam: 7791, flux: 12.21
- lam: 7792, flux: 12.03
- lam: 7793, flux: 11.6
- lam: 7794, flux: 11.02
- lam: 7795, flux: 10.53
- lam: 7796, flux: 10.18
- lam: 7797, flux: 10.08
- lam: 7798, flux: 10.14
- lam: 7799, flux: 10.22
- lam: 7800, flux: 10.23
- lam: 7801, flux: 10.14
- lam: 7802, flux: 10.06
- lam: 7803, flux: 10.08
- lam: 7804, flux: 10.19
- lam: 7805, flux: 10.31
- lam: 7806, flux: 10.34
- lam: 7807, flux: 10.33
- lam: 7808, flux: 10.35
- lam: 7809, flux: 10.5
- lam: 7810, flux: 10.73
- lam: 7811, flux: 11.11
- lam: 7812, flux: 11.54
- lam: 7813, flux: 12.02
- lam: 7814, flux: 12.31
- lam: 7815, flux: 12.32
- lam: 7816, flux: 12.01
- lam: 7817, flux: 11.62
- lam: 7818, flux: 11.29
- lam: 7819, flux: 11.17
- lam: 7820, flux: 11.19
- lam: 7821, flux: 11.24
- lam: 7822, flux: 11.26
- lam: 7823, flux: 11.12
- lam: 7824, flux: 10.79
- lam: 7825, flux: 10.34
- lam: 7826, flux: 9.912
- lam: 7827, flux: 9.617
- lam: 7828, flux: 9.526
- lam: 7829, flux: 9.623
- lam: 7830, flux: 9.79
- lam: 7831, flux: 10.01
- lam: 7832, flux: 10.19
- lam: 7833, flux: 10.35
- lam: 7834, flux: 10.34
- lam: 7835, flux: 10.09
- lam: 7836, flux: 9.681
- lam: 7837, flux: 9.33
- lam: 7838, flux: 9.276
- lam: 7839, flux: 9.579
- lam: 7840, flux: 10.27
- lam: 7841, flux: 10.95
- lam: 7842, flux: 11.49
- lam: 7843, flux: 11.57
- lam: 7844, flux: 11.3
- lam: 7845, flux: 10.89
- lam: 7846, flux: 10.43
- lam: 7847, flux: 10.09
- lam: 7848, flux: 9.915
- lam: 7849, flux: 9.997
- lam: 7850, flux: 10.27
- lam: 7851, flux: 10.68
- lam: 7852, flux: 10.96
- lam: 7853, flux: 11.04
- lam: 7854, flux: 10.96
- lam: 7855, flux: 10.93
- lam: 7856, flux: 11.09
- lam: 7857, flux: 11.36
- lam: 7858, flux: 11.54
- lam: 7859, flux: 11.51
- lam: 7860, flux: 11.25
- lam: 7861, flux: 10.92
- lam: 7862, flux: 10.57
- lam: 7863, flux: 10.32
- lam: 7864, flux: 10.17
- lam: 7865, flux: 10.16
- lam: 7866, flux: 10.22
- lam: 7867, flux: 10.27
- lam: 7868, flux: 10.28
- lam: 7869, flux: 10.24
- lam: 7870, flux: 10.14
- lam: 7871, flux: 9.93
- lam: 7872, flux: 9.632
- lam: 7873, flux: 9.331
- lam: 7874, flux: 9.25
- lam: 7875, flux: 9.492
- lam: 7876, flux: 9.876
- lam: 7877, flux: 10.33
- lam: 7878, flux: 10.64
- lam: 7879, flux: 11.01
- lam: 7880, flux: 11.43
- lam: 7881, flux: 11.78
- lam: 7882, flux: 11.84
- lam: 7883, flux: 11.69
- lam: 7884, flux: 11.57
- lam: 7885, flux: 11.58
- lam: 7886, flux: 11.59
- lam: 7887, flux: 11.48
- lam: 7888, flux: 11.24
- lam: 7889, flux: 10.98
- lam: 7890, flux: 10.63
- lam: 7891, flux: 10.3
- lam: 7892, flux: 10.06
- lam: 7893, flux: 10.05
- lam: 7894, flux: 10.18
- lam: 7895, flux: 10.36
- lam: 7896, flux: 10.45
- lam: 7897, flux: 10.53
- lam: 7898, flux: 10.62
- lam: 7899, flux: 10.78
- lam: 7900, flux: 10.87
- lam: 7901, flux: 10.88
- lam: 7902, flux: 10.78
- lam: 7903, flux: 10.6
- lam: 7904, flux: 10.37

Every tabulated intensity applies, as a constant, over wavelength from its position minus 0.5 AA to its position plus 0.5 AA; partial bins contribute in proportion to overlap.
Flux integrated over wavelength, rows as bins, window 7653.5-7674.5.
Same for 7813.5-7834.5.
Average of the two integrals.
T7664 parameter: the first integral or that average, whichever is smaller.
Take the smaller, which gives 205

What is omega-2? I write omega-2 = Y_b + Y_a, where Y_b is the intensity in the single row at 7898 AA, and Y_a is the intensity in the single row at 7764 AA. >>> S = 21.8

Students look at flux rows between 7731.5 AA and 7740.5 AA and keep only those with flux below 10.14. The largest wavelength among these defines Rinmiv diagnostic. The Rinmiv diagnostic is 7740 AA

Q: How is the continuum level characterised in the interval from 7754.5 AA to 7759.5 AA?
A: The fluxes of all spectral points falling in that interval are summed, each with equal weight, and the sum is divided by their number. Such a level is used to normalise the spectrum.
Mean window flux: 9.7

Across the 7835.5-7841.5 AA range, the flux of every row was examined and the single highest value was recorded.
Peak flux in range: 10.95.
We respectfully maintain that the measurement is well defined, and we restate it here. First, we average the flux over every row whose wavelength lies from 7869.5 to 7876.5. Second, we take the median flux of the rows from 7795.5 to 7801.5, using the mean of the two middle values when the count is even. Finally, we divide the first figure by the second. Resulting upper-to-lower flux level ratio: 0.95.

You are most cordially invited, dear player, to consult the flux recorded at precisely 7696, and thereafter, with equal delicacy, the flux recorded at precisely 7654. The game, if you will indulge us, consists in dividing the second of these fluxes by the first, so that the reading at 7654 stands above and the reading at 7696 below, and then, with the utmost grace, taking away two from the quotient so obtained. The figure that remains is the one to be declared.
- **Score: -0.98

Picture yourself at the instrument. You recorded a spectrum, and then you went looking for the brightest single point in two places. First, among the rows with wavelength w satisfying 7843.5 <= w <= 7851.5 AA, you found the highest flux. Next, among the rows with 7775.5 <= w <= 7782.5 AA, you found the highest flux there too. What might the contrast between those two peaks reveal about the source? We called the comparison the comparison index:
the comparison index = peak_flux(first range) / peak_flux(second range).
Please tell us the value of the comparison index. 1.00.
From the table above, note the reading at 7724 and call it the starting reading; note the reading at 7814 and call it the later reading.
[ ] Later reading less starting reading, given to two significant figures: 2.4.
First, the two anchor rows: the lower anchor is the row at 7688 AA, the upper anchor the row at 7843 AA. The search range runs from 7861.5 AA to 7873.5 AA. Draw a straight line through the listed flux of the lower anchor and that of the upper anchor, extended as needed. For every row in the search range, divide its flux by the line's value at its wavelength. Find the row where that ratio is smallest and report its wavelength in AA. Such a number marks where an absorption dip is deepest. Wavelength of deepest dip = 7873 AA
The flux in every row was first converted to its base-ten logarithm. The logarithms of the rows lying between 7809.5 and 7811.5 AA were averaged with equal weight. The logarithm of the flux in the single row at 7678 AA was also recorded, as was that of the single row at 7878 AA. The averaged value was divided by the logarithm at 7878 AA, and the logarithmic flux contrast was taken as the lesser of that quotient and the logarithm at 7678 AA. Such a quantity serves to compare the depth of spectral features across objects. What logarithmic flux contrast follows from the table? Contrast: 1.01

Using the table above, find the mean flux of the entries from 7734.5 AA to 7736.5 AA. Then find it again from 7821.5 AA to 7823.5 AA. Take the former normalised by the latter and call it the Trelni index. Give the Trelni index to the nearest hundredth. 0.99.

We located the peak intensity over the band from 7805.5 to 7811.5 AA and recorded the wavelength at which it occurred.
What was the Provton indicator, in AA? 7811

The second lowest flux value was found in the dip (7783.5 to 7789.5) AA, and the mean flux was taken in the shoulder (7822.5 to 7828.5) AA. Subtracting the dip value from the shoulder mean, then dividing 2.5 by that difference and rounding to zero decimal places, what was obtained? -14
